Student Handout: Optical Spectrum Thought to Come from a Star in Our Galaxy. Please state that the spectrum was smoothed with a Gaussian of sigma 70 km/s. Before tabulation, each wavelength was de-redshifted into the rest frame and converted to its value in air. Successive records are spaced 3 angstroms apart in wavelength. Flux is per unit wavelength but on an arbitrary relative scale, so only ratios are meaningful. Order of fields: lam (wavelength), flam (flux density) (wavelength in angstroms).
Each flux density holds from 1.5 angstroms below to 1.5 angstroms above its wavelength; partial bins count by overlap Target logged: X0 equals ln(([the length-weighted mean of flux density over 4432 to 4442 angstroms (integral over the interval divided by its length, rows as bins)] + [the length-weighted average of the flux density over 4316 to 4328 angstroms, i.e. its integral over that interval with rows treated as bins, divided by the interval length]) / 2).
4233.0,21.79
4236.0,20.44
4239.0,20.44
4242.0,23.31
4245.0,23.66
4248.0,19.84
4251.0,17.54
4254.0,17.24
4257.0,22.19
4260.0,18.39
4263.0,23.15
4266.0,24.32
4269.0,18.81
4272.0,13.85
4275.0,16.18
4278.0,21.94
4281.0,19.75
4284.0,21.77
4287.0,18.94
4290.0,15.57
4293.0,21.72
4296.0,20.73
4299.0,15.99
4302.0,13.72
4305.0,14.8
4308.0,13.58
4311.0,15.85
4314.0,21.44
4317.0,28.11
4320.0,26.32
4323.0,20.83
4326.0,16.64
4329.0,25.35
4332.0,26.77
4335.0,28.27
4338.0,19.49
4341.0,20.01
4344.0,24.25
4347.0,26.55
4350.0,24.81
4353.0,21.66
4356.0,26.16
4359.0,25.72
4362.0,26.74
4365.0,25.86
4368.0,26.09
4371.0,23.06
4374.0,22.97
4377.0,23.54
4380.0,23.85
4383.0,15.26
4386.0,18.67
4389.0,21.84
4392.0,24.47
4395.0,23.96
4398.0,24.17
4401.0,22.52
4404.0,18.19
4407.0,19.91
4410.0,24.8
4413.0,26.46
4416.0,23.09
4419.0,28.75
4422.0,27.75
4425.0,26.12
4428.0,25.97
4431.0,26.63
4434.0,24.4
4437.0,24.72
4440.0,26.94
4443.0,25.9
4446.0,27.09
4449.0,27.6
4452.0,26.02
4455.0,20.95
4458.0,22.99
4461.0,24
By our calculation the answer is 3.18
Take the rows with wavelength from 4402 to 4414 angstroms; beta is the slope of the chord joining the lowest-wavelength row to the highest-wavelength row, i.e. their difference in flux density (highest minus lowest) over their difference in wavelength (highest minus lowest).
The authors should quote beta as 0.9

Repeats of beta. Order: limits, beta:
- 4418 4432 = -0.2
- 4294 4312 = -0.3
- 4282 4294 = 0.0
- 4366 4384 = -0.7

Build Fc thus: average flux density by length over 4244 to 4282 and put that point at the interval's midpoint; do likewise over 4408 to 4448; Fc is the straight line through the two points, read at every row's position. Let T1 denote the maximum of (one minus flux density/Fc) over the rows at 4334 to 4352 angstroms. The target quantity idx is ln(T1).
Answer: -1.99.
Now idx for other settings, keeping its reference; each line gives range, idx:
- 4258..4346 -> -1.01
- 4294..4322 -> -1.01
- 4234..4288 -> -1.17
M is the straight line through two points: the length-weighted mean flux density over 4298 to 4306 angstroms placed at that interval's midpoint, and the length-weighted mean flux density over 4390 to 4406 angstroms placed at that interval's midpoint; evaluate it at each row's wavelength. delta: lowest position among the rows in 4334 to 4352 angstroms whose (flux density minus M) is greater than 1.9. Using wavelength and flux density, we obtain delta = 4335.0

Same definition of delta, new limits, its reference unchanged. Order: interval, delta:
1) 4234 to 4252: 4236.0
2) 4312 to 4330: 4314.0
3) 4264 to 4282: 4266.0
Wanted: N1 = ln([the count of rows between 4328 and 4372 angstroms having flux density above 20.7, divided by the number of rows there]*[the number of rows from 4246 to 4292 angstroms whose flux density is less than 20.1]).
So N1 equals 2.2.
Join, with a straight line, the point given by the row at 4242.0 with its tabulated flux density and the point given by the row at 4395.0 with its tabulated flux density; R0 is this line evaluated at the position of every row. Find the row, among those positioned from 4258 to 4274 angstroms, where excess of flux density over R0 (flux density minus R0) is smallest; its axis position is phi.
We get 4272.0 angstroms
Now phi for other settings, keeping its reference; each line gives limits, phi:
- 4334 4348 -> 4338.0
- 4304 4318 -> 4308.0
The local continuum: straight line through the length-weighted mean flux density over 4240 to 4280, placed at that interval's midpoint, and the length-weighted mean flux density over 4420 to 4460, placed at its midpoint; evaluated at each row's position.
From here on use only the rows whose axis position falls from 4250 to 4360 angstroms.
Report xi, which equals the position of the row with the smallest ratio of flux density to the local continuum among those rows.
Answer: 4308.0 angstroms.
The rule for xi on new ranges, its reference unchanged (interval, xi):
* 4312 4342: 4326.0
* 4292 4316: 4308.0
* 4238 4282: 4272.0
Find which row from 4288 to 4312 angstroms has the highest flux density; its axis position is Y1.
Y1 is 4293.0 angstroms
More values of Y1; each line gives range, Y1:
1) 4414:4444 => 4419.0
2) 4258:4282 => 4266.0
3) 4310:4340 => 4335.0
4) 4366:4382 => 4368.0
